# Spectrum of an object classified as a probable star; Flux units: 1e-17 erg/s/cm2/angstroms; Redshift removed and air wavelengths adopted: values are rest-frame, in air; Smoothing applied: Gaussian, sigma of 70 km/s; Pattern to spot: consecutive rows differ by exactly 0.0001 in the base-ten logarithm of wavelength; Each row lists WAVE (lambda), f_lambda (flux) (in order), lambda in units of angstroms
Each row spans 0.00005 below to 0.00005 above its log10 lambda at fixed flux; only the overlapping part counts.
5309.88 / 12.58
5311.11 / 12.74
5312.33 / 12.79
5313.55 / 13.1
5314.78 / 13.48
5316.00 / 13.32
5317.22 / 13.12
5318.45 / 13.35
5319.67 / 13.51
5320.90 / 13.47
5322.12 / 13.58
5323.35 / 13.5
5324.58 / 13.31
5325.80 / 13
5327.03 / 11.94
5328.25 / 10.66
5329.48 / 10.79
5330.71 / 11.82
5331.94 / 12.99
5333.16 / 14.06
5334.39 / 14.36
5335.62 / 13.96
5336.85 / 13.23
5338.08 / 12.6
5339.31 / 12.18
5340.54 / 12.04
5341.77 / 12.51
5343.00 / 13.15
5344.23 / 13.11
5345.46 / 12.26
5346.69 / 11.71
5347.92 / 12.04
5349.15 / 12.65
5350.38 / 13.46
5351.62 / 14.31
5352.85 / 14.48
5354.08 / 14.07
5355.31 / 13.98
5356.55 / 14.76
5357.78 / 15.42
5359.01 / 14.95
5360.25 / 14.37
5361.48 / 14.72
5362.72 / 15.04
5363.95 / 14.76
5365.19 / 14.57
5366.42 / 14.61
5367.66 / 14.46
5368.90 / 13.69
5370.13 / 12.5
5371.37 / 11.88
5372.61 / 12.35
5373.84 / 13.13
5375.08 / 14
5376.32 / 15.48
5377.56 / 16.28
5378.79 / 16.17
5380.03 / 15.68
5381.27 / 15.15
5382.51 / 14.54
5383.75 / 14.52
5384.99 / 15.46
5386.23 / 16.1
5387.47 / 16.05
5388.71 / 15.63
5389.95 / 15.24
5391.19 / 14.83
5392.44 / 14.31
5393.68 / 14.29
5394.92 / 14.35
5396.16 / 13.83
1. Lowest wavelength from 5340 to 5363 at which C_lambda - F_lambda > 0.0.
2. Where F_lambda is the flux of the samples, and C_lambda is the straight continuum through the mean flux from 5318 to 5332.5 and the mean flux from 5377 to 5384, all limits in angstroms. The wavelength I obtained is 5340.54 angstroms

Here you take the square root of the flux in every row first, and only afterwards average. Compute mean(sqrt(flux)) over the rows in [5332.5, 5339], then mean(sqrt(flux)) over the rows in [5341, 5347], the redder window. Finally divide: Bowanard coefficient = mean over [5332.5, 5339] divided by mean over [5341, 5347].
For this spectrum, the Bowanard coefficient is 1.04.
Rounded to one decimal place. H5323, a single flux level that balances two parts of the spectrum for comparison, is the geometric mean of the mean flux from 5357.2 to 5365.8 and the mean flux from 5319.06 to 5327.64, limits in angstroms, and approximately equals 14.0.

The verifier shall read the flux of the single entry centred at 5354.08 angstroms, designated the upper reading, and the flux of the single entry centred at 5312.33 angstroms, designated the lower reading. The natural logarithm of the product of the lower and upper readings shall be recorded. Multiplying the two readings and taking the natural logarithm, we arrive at 5.19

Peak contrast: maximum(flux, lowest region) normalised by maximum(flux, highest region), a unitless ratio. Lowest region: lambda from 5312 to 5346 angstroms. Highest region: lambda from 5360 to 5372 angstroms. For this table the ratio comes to 0.95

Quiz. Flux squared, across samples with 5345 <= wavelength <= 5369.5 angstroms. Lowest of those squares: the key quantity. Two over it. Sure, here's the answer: 0.015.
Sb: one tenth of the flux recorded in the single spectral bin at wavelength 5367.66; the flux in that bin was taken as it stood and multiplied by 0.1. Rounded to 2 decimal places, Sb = 1.45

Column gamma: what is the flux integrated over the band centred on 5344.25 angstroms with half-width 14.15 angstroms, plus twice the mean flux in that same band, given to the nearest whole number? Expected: 402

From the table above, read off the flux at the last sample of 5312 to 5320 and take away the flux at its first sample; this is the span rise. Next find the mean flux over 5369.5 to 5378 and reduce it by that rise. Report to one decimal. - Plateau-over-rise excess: 12.9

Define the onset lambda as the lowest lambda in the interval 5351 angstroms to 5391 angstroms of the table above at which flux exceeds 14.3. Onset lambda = 5351.62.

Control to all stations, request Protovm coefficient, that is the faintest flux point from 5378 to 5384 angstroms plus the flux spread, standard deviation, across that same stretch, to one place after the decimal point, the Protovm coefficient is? 15.2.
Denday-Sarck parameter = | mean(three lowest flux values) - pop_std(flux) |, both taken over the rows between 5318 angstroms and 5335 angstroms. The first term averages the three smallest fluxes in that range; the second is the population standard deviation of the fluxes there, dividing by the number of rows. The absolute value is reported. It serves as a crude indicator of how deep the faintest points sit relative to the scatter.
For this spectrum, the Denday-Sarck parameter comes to 10.0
